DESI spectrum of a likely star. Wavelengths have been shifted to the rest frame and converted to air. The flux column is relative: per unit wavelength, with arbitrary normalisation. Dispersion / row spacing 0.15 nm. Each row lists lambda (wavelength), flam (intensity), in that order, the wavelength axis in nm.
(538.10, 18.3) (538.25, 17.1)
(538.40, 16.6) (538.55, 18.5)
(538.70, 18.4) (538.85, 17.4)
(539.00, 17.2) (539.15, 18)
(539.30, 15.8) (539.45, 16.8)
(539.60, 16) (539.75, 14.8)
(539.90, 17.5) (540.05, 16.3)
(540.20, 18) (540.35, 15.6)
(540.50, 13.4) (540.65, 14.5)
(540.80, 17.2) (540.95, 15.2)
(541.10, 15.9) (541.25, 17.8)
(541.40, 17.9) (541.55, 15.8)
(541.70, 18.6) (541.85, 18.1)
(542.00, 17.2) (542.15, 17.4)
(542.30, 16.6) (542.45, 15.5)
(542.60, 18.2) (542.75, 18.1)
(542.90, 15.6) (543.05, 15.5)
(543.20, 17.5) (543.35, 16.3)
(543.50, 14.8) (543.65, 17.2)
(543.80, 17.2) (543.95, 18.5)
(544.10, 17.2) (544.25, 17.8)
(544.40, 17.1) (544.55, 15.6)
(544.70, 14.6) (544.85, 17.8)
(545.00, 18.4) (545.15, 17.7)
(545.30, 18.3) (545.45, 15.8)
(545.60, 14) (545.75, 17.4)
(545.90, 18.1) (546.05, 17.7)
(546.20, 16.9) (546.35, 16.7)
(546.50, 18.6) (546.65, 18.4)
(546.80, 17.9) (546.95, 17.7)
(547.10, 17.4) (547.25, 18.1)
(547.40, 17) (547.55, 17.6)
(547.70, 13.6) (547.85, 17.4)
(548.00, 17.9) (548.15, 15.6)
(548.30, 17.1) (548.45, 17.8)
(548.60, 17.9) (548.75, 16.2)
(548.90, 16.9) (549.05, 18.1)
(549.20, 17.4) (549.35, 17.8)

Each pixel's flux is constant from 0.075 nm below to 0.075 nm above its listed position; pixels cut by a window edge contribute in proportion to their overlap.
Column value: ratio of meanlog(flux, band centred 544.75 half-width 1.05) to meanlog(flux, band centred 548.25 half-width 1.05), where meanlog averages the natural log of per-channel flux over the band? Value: 1.00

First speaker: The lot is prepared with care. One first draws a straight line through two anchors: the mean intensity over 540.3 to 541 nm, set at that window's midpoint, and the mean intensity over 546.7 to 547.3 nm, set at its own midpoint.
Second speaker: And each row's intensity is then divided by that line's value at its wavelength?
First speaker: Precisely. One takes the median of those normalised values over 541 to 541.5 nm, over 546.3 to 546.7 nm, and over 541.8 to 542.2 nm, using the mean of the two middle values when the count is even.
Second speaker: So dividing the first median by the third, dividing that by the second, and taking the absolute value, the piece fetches 1.00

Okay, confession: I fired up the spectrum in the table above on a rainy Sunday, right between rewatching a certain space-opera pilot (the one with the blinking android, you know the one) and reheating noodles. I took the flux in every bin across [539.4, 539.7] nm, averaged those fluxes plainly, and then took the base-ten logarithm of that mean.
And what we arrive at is 1.21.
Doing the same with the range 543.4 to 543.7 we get 1.20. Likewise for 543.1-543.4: 1.23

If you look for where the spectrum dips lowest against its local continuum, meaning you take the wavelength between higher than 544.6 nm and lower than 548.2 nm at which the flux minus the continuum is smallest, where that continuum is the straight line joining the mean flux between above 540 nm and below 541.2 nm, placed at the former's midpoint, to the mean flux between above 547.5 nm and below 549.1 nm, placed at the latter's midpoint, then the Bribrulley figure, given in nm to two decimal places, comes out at 547.70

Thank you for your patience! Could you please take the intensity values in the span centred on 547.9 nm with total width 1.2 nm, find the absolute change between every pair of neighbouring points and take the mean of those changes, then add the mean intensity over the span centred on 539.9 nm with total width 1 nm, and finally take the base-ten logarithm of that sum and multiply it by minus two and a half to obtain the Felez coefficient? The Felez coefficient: -3.16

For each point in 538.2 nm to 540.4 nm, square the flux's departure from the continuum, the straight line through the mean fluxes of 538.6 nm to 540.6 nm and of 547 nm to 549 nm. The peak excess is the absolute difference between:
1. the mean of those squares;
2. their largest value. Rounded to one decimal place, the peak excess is 2.7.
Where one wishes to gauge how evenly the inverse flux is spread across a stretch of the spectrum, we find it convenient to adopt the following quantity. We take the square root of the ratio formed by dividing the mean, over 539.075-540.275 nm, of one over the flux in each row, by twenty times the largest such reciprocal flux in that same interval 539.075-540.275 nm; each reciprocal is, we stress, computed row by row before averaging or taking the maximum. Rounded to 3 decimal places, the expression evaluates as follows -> 0.211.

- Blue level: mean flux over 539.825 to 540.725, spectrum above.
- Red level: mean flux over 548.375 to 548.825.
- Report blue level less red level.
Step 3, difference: -1.4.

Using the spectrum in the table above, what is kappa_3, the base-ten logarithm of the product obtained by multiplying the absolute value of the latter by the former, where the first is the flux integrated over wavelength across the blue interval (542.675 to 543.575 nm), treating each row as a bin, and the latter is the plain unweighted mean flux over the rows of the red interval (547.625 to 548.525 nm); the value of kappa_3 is 2.39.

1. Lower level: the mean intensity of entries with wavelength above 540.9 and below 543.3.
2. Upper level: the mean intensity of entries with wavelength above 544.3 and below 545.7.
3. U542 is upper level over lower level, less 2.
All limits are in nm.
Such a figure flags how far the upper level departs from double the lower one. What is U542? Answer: -1.02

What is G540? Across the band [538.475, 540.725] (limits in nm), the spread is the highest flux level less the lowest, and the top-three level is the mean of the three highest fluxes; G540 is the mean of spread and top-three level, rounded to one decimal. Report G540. 11.7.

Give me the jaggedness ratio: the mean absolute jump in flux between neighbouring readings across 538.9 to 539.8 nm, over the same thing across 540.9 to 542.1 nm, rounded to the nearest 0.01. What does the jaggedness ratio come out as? 0.93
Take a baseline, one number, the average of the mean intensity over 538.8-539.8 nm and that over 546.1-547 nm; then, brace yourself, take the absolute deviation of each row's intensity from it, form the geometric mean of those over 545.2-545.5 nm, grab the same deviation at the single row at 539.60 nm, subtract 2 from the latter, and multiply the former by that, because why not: -1.1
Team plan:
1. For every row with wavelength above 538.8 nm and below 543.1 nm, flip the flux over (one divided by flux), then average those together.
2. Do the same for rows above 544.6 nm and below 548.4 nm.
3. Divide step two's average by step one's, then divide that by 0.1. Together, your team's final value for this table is 9.7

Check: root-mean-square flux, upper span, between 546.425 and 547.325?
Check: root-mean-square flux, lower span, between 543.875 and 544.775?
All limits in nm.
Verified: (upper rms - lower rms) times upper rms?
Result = 21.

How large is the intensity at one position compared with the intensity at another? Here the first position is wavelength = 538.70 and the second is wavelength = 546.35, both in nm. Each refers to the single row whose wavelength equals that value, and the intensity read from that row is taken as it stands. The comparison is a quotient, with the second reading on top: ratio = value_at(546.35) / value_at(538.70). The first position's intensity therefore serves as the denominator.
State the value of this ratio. 0.91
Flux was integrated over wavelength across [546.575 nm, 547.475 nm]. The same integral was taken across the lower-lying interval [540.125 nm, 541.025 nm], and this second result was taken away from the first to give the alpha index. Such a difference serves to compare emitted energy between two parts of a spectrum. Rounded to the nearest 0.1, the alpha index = 1.9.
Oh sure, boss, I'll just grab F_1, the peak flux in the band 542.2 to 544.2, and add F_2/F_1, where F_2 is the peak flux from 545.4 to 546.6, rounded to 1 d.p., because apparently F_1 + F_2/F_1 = 19.5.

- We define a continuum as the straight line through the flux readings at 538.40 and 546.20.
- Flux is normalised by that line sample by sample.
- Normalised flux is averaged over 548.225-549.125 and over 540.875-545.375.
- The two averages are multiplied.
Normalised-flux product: 1.03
